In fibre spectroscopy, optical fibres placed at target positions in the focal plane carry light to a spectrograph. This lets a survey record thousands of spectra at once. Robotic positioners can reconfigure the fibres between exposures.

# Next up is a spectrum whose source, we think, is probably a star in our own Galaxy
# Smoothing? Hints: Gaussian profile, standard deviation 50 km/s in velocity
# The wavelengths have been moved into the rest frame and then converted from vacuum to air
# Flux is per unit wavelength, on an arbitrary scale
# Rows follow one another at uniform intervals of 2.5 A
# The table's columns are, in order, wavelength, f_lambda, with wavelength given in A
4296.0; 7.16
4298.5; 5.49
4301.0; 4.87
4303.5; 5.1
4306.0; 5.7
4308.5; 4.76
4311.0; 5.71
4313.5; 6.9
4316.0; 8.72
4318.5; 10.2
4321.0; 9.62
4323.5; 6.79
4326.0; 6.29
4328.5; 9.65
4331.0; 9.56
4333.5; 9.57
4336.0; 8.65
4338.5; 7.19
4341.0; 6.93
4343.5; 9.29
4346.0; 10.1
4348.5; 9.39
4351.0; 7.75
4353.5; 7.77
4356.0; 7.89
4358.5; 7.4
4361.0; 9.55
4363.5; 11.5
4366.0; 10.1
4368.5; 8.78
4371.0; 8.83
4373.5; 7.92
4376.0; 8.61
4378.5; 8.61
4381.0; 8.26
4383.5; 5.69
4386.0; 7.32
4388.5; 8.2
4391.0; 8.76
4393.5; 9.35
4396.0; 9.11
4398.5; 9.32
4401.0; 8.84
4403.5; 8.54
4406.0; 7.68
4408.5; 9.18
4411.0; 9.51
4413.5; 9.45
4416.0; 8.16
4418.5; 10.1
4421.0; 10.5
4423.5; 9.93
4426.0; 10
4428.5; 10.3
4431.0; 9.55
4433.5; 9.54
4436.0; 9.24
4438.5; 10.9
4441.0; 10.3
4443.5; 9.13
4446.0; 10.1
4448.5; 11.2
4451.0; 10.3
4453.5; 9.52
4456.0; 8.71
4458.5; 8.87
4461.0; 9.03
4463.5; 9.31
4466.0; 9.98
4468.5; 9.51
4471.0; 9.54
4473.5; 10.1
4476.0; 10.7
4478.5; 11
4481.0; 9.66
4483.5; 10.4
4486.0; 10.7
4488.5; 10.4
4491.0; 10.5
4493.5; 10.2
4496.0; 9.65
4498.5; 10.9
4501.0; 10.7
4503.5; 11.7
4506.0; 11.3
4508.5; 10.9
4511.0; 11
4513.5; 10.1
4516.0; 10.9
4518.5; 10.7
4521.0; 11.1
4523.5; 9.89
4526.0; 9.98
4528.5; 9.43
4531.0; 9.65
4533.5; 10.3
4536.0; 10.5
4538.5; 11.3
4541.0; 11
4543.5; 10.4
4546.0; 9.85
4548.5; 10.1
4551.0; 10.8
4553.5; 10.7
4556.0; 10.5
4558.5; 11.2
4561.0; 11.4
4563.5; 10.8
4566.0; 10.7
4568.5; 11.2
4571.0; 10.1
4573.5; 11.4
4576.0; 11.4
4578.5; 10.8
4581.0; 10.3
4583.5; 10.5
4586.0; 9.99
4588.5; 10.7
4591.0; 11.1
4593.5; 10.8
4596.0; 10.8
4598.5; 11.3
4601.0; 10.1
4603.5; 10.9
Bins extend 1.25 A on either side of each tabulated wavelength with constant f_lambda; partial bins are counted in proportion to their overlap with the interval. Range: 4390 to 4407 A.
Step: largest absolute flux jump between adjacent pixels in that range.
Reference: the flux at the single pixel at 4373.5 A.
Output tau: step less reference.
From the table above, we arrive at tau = -7.1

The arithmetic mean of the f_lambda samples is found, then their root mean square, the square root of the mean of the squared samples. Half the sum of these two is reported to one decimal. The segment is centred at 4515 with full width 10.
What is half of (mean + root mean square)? 10.7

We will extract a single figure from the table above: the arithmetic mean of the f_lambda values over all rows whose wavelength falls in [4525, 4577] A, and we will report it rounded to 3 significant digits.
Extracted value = 10.6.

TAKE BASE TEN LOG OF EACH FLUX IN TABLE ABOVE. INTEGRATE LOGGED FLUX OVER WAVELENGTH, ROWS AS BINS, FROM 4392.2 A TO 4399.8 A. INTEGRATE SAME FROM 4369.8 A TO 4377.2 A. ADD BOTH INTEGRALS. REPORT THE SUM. 14.2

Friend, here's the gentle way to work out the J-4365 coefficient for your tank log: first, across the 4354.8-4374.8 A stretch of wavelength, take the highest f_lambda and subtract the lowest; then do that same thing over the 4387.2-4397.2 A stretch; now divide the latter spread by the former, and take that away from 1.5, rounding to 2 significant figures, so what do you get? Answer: 1.2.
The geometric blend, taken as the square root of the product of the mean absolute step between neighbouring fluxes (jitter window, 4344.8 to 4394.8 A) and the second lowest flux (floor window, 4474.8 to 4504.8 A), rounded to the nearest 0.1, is 3.0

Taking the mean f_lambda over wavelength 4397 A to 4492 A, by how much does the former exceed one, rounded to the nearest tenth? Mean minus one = 8.7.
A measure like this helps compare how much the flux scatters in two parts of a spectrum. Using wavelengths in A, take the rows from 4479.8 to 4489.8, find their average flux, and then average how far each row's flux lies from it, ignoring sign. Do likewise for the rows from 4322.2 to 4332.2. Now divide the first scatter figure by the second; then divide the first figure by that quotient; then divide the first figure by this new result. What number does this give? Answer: 0.21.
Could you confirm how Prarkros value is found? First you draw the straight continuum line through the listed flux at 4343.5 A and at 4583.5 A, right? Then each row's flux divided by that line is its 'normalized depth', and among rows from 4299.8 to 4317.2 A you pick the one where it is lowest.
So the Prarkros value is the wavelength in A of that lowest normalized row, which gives 4308.5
